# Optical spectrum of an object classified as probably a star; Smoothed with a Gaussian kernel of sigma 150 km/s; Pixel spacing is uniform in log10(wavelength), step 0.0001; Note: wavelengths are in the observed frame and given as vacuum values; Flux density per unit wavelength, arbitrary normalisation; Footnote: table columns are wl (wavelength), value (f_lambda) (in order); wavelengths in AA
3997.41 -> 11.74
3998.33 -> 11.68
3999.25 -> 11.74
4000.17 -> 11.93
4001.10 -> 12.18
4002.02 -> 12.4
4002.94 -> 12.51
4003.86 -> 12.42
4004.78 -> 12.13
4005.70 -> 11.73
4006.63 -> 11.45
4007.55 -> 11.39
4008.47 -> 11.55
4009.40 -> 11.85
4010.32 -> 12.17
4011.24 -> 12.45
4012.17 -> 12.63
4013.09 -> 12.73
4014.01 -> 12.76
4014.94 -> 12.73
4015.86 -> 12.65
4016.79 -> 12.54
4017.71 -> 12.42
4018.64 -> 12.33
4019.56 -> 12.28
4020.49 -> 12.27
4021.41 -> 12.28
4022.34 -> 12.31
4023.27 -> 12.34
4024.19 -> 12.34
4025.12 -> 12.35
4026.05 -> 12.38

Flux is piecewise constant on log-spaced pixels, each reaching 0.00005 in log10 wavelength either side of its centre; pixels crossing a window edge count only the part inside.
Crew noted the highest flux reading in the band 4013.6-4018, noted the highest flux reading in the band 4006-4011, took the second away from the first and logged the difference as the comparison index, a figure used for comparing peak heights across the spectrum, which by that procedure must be 0.59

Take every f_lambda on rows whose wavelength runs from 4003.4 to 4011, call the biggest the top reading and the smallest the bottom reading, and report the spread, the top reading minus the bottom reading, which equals 1.0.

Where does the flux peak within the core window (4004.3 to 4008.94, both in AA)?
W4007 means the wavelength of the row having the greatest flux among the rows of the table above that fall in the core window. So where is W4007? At 4004.78 AA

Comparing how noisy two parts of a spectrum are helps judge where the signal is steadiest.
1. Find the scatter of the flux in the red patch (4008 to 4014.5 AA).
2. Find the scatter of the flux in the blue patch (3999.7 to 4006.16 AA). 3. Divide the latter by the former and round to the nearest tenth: 0.6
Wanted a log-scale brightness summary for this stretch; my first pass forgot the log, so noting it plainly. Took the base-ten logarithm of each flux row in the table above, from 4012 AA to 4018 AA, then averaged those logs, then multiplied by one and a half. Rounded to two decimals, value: 1.65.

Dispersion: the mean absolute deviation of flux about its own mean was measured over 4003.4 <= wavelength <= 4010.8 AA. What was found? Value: 0.31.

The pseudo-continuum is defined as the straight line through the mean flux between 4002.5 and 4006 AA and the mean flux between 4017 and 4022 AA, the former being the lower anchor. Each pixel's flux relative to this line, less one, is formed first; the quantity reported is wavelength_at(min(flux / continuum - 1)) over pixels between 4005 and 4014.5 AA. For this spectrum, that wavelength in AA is 4007.55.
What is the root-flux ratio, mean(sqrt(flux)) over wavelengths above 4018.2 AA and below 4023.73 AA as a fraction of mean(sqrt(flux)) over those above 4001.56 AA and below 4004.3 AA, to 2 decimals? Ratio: 0.99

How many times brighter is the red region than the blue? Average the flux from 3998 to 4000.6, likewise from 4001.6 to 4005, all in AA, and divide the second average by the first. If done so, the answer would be 1.05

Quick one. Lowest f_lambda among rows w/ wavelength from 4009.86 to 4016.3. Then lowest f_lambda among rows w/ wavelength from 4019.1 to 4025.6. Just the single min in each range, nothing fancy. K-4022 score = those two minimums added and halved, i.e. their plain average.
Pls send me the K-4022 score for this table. 12.22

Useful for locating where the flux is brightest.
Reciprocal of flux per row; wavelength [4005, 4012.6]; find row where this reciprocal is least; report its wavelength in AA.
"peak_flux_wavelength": 4012.17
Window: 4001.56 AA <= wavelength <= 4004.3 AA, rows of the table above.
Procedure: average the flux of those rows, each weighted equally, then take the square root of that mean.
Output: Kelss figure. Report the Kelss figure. 3.53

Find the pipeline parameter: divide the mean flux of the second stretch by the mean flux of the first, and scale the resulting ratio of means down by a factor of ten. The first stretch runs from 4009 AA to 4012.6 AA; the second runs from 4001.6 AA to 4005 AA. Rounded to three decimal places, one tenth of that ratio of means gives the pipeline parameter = 0.101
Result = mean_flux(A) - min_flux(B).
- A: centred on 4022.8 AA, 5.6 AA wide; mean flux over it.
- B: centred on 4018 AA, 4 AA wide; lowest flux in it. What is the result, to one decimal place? 0.0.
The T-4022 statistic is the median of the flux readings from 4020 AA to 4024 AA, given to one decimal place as 12.3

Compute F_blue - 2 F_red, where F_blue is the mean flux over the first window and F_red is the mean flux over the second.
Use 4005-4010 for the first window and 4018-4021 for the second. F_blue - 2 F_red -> -12.99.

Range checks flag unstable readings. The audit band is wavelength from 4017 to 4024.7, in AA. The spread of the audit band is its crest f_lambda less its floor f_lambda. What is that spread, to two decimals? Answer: 0.15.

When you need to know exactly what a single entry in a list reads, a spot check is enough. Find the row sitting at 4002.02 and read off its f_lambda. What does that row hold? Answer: 12.4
